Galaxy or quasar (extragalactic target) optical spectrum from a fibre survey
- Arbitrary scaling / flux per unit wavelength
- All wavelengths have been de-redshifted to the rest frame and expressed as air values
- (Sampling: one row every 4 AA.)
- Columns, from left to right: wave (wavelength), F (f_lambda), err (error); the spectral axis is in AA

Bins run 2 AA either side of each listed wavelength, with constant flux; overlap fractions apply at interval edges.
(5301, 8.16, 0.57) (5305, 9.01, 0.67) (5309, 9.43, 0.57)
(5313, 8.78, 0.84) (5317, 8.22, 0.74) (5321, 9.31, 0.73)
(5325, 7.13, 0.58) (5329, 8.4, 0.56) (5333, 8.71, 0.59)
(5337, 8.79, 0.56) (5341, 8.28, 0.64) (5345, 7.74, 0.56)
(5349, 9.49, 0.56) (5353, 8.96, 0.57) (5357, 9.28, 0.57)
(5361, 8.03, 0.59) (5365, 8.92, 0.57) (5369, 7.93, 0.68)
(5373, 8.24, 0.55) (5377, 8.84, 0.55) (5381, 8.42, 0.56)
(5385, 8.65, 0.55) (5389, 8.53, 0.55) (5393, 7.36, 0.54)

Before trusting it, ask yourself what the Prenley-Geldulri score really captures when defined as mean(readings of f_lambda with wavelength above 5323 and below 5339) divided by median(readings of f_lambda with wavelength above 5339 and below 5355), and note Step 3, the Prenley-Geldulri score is 0.958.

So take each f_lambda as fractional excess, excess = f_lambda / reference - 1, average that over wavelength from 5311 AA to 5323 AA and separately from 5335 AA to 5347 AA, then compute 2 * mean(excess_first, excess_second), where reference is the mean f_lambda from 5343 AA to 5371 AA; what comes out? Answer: -0.02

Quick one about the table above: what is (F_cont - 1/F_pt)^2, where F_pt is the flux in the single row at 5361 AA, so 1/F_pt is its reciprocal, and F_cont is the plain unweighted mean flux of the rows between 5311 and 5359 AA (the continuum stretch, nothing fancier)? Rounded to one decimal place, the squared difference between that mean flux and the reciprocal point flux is 71.7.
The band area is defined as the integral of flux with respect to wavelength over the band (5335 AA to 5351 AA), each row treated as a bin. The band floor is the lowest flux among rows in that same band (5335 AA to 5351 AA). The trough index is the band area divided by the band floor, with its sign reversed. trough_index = -18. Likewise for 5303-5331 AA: -34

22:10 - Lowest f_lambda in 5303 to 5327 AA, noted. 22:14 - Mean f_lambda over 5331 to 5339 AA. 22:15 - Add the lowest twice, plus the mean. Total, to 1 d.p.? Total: 23.0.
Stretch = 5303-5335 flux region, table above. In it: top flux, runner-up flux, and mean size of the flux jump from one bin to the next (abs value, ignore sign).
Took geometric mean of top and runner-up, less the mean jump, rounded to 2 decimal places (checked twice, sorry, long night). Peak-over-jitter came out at 8.44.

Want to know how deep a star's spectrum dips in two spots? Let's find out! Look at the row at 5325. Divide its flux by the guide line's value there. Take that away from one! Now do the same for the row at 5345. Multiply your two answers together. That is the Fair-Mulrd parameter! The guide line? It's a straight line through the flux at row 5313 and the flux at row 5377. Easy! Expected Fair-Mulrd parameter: 0.023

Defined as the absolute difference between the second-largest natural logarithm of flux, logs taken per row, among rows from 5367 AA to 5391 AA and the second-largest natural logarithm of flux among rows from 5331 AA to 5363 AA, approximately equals 0.070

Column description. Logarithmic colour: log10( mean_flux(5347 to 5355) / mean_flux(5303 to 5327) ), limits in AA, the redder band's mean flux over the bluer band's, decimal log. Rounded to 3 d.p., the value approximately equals 0.028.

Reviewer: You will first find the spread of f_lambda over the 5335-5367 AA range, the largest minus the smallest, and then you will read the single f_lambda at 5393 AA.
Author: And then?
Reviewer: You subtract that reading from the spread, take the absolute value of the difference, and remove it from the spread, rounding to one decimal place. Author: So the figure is -3.9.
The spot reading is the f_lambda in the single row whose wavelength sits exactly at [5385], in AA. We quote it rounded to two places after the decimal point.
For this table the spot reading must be 8.65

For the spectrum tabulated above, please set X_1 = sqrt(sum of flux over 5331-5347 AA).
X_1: 5.8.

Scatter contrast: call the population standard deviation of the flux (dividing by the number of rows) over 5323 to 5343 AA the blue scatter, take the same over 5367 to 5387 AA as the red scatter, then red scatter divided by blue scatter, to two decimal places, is 0.53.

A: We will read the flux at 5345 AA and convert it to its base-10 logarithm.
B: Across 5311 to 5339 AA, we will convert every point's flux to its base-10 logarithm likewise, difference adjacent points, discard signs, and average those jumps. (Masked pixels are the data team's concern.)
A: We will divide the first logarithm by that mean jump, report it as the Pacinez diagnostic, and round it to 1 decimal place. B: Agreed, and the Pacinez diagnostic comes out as 18.4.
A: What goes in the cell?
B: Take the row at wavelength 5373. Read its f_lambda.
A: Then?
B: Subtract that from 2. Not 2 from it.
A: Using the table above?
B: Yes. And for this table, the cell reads -6.2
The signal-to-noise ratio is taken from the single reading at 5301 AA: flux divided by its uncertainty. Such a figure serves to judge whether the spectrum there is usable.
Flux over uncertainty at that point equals 14.3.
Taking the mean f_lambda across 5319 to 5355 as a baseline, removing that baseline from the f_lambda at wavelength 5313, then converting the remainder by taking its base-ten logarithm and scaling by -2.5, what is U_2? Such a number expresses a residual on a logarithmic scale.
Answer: 1.5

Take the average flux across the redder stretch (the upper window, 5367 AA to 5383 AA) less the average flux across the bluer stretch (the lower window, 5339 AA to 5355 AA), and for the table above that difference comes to -0.3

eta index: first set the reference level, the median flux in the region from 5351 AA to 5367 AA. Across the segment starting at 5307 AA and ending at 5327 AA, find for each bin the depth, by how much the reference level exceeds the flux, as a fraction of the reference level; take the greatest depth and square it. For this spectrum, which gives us 0.041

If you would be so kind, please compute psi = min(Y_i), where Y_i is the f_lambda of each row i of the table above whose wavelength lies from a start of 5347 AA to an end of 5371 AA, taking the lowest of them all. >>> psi 7.93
